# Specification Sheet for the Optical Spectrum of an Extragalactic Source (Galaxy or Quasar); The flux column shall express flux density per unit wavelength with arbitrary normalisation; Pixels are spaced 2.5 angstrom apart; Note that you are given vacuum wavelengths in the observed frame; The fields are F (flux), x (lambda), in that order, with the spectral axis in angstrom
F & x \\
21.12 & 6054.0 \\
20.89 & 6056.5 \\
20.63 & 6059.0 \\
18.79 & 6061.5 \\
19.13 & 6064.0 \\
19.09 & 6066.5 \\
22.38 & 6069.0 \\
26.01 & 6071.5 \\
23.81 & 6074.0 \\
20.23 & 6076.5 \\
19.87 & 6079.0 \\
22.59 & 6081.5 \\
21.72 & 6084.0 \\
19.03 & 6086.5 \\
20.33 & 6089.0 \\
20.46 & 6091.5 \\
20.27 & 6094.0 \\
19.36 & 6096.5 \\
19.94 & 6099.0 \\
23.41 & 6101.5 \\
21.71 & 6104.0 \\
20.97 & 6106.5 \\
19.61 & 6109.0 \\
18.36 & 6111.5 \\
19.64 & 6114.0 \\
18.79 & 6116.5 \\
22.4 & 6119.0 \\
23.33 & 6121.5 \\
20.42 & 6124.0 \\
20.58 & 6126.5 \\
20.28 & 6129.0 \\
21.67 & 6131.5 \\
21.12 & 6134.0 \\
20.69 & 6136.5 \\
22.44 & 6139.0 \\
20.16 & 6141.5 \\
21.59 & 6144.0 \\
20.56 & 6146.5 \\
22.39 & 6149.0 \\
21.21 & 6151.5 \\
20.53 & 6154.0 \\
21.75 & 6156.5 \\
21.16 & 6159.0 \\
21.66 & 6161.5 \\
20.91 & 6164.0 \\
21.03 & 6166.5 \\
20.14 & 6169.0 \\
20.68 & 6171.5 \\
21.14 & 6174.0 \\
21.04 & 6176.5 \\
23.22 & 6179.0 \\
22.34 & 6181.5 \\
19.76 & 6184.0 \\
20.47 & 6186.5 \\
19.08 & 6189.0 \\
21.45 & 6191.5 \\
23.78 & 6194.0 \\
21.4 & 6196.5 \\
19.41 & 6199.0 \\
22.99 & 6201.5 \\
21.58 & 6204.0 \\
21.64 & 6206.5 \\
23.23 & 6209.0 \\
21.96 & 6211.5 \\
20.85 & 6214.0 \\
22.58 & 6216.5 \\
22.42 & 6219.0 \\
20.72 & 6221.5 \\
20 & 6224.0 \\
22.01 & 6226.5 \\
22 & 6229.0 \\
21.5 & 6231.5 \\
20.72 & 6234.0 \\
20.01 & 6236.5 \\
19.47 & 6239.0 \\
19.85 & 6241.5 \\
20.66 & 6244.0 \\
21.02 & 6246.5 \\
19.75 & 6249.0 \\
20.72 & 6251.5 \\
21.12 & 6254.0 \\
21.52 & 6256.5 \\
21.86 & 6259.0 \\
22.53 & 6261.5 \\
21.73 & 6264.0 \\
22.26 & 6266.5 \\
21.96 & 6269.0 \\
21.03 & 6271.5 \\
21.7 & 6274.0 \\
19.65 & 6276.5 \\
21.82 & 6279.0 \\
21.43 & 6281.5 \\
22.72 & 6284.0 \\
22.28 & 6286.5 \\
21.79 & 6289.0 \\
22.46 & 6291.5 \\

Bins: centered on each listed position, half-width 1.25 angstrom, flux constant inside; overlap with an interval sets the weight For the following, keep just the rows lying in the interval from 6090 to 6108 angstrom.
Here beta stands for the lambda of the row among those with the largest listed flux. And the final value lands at 6101.5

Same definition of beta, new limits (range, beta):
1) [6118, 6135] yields 6121.5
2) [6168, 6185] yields 6179.0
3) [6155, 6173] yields 6156.5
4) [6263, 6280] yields 6266.5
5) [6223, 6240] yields 6226.5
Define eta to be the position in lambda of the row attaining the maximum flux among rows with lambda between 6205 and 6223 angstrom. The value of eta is 6209.0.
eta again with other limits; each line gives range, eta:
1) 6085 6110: 6101.5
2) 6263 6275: 6266.5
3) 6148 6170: 6149.0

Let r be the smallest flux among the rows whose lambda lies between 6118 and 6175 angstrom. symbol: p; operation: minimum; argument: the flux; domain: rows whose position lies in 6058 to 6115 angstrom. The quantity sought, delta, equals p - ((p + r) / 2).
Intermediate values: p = 18.36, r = 20.14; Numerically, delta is -0.89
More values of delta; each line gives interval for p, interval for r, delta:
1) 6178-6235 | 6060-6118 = 0.36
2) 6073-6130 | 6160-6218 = -0.36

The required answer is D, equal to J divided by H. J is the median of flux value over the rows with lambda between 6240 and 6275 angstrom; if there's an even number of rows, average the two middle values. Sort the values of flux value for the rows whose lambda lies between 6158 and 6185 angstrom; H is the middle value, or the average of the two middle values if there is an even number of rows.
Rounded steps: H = 21.0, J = 21.3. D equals 1.01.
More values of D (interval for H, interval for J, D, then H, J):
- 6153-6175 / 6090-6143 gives 0.97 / 21.0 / 20.5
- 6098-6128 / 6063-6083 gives 1.04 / 20.5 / 21.3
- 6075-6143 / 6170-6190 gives 1.02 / 20.4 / 20.9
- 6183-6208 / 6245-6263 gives 0.99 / 21.4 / 21.1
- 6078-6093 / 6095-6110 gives 1.00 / 20.4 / 20.5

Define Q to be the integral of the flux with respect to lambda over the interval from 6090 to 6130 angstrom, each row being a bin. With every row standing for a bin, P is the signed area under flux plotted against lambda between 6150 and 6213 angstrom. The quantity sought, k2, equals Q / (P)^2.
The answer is 0.0005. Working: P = 1345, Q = 824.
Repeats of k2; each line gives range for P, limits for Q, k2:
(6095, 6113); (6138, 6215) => 0.0121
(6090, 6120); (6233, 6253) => 0.0011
